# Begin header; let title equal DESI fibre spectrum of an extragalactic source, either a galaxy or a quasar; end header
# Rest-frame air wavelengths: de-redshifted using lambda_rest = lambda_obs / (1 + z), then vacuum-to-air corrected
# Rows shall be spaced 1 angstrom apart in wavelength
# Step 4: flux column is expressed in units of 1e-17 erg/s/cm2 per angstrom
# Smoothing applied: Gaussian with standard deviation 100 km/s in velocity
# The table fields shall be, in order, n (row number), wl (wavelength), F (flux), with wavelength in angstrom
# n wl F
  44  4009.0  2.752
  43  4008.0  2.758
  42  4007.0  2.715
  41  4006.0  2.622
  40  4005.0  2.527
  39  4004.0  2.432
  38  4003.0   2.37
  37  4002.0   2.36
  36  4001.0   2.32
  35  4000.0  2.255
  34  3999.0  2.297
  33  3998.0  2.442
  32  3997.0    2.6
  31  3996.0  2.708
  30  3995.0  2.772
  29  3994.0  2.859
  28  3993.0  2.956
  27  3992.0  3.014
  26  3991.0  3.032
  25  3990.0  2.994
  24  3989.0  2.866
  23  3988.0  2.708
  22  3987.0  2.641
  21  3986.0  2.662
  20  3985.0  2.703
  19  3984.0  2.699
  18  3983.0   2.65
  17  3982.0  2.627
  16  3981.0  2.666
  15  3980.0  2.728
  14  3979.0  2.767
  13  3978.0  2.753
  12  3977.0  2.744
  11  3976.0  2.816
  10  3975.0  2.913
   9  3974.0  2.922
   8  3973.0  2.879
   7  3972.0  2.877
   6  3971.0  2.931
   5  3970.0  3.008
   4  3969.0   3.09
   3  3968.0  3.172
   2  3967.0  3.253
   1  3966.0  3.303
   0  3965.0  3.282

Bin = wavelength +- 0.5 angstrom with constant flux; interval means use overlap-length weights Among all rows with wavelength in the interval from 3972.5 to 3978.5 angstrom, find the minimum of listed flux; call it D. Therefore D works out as 2.744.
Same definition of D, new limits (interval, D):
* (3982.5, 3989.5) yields 2.641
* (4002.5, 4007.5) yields 2.37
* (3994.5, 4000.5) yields 2.255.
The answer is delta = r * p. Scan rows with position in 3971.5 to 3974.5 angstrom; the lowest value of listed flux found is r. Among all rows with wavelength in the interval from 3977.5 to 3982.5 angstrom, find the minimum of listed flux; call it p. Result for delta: 7.6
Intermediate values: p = 2.627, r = 2.877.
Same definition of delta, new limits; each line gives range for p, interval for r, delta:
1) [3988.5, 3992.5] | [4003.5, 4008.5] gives 7.0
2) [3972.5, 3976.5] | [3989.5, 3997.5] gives 7.3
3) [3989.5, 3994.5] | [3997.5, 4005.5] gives 6.4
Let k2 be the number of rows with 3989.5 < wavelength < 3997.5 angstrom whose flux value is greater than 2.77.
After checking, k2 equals 6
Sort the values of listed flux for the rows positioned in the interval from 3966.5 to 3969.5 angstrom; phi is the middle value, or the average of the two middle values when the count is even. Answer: 3.2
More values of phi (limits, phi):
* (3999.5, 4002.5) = 2.3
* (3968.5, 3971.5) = 3.0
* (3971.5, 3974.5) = 2.9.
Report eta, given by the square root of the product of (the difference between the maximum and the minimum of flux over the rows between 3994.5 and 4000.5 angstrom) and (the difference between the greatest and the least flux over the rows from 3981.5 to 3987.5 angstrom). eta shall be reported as 0.20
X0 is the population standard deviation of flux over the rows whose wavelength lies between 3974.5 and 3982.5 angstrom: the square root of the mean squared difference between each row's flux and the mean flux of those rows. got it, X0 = 0.082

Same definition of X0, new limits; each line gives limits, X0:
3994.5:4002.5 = 0.186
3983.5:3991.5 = 0.145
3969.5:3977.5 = 0.074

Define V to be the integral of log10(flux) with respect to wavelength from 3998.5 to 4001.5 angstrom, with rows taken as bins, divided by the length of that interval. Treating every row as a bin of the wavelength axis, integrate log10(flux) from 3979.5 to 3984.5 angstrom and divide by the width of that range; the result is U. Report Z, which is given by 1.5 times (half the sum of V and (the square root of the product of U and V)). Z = 0.56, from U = 0.427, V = 0.36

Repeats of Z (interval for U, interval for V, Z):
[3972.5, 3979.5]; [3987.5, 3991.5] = 0.69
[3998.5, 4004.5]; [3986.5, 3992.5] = 0.65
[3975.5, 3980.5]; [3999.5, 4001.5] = 0.57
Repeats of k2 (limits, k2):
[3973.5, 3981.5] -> 3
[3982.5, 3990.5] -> 2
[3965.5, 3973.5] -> 8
